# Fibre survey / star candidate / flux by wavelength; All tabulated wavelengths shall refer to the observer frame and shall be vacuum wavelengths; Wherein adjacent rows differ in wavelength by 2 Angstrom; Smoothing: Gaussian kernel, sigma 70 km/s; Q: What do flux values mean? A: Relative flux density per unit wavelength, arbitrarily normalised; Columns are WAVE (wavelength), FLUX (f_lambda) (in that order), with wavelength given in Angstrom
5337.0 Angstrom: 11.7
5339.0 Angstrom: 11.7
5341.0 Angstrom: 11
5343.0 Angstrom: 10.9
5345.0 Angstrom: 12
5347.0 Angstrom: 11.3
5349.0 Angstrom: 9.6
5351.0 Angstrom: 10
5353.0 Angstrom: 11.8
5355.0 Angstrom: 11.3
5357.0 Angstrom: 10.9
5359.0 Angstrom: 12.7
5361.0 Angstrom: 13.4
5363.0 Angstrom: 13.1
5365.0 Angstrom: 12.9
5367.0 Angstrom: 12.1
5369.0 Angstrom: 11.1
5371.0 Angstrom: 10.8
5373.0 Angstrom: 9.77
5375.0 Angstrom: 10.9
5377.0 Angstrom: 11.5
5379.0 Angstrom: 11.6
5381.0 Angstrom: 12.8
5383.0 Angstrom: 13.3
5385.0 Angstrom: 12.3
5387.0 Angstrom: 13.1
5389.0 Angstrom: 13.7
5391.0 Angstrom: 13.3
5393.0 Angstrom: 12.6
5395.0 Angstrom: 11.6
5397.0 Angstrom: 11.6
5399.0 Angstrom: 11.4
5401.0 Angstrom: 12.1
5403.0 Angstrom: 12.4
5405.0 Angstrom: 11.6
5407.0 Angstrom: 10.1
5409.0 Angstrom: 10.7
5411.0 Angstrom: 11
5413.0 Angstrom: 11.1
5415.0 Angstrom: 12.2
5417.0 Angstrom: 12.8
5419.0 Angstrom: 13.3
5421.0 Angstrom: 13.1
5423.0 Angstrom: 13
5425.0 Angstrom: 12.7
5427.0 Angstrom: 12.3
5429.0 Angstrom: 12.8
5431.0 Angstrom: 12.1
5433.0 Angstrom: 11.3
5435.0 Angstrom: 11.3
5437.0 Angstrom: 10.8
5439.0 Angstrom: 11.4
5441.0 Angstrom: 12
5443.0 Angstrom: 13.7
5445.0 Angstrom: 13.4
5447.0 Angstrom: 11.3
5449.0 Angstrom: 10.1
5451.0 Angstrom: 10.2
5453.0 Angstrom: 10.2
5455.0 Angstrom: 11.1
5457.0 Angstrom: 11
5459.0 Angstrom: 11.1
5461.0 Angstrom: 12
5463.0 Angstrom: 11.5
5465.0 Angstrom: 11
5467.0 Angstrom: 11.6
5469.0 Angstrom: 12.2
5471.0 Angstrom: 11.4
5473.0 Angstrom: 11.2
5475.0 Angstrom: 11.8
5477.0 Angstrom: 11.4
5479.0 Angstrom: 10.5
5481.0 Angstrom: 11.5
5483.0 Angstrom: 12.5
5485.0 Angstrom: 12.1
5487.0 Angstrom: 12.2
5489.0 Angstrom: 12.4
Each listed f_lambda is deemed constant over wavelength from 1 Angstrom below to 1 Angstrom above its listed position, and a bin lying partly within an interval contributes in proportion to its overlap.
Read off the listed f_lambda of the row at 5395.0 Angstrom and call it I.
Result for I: 11.6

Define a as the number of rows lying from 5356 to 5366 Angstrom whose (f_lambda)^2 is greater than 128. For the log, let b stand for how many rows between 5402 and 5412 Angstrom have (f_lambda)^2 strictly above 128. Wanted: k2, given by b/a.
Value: 0.5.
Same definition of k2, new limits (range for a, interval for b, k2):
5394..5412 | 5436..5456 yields 0.7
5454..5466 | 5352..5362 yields 1.5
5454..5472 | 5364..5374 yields 0.4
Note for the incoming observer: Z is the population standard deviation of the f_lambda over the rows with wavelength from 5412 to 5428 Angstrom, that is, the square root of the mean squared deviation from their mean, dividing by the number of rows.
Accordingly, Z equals 0.7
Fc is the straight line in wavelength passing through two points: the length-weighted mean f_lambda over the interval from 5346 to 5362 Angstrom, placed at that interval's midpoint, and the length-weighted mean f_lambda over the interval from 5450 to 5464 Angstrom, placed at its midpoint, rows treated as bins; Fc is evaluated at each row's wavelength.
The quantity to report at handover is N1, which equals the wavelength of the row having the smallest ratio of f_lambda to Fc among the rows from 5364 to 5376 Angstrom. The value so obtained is 5373.0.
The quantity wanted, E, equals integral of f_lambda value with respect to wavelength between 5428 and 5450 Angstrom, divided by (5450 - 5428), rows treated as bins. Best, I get 11.8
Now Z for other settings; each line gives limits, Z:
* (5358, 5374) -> 1.2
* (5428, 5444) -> 0.9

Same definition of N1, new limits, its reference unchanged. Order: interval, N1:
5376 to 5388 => 5377.0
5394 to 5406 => 5399.0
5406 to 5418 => 5407.0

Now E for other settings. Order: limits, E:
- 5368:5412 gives 11.8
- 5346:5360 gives 11.1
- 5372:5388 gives 11.9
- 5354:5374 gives 11.8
